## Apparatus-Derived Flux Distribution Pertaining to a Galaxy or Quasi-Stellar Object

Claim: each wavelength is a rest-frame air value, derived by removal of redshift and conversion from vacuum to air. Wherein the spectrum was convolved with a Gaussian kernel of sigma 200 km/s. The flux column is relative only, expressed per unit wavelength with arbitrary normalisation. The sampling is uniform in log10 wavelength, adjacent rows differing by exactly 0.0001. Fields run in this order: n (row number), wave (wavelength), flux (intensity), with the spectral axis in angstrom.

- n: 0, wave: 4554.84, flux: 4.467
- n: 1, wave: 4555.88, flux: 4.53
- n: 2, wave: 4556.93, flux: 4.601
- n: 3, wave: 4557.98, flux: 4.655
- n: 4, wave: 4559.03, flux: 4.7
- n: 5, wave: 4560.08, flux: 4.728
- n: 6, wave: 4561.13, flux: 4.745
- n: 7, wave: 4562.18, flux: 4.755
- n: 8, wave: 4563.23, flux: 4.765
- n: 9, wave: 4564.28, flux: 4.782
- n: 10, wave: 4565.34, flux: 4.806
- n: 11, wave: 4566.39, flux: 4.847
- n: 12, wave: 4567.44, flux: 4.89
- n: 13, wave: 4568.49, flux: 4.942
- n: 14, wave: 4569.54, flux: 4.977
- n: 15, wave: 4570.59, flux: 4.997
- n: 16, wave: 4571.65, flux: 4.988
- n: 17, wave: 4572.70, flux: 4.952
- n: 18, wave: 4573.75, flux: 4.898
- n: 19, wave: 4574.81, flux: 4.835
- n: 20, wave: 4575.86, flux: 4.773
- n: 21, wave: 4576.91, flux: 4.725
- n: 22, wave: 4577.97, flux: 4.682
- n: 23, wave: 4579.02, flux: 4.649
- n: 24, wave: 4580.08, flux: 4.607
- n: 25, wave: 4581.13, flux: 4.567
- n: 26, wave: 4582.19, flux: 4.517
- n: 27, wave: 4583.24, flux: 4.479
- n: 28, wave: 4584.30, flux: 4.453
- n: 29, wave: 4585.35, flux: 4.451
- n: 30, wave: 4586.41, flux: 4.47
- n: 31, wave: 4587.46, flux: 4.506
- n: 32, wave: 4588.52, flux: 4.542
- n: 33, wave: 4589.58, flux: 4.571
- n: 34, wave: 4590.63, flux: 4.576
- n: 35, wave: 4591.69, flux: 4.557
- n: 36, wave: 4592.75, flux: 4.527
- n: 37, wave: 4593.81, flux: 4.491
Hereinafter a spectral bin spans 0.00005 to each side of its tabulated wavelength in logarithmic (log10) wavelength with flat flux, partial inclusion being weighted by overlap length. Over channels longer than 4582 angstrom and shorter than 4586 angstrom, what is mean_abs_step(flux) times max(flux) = 0.099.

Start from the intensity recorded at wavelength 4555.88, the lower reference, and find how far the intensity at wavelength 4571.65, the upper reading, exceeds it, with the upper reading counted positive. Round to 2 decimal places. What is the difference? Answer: 0.46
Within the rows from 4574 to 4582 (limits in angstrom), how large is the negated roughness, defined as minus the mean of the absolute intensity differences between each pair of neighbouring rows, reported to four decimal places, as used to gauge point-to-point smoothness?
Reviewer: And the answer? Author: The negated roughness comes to -0.0447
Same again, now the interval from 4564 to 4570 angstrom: -0.0390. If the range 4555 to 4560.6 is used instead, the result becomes -0.0495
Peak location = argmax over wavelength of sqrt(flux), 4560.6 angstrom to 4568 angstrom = 4567.44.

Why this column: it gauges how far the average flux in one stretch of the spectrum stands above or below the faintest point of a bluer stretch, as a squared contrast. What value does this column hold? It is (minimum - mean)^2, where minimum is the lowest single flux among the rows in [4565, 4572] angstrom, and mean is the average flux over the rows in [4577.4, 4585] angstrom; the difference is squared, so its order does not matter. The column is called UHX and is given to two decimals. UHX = 0.06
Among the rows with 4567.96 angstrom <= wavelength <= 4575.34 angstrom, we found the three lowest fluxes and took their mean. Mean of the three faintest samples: 4.9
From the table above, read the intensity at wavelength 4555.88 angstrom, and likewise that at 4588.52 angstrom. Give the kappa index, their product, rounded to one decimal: 20.6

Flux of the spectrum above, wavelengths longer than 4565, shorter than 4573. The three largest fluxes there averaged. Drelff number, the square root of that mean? 2.23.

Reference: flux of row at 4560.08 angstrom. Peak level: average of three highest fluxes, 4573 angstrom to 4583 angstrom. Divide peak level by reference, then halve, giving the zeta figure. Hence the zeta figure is 0.51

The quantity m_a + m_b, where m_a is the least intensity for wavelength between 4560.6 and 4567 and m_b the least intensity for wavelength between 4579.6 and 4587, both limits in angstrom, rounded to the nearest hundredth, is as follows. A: 9.20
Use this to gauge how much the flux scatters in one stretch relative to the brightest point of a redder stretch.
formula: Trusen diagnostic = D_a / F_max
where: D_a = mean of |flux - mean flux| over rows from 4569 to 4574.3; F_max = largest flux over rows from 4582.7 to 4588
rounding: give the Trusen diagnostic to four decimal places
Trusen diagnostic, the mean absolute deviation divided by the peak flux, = 0.0066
